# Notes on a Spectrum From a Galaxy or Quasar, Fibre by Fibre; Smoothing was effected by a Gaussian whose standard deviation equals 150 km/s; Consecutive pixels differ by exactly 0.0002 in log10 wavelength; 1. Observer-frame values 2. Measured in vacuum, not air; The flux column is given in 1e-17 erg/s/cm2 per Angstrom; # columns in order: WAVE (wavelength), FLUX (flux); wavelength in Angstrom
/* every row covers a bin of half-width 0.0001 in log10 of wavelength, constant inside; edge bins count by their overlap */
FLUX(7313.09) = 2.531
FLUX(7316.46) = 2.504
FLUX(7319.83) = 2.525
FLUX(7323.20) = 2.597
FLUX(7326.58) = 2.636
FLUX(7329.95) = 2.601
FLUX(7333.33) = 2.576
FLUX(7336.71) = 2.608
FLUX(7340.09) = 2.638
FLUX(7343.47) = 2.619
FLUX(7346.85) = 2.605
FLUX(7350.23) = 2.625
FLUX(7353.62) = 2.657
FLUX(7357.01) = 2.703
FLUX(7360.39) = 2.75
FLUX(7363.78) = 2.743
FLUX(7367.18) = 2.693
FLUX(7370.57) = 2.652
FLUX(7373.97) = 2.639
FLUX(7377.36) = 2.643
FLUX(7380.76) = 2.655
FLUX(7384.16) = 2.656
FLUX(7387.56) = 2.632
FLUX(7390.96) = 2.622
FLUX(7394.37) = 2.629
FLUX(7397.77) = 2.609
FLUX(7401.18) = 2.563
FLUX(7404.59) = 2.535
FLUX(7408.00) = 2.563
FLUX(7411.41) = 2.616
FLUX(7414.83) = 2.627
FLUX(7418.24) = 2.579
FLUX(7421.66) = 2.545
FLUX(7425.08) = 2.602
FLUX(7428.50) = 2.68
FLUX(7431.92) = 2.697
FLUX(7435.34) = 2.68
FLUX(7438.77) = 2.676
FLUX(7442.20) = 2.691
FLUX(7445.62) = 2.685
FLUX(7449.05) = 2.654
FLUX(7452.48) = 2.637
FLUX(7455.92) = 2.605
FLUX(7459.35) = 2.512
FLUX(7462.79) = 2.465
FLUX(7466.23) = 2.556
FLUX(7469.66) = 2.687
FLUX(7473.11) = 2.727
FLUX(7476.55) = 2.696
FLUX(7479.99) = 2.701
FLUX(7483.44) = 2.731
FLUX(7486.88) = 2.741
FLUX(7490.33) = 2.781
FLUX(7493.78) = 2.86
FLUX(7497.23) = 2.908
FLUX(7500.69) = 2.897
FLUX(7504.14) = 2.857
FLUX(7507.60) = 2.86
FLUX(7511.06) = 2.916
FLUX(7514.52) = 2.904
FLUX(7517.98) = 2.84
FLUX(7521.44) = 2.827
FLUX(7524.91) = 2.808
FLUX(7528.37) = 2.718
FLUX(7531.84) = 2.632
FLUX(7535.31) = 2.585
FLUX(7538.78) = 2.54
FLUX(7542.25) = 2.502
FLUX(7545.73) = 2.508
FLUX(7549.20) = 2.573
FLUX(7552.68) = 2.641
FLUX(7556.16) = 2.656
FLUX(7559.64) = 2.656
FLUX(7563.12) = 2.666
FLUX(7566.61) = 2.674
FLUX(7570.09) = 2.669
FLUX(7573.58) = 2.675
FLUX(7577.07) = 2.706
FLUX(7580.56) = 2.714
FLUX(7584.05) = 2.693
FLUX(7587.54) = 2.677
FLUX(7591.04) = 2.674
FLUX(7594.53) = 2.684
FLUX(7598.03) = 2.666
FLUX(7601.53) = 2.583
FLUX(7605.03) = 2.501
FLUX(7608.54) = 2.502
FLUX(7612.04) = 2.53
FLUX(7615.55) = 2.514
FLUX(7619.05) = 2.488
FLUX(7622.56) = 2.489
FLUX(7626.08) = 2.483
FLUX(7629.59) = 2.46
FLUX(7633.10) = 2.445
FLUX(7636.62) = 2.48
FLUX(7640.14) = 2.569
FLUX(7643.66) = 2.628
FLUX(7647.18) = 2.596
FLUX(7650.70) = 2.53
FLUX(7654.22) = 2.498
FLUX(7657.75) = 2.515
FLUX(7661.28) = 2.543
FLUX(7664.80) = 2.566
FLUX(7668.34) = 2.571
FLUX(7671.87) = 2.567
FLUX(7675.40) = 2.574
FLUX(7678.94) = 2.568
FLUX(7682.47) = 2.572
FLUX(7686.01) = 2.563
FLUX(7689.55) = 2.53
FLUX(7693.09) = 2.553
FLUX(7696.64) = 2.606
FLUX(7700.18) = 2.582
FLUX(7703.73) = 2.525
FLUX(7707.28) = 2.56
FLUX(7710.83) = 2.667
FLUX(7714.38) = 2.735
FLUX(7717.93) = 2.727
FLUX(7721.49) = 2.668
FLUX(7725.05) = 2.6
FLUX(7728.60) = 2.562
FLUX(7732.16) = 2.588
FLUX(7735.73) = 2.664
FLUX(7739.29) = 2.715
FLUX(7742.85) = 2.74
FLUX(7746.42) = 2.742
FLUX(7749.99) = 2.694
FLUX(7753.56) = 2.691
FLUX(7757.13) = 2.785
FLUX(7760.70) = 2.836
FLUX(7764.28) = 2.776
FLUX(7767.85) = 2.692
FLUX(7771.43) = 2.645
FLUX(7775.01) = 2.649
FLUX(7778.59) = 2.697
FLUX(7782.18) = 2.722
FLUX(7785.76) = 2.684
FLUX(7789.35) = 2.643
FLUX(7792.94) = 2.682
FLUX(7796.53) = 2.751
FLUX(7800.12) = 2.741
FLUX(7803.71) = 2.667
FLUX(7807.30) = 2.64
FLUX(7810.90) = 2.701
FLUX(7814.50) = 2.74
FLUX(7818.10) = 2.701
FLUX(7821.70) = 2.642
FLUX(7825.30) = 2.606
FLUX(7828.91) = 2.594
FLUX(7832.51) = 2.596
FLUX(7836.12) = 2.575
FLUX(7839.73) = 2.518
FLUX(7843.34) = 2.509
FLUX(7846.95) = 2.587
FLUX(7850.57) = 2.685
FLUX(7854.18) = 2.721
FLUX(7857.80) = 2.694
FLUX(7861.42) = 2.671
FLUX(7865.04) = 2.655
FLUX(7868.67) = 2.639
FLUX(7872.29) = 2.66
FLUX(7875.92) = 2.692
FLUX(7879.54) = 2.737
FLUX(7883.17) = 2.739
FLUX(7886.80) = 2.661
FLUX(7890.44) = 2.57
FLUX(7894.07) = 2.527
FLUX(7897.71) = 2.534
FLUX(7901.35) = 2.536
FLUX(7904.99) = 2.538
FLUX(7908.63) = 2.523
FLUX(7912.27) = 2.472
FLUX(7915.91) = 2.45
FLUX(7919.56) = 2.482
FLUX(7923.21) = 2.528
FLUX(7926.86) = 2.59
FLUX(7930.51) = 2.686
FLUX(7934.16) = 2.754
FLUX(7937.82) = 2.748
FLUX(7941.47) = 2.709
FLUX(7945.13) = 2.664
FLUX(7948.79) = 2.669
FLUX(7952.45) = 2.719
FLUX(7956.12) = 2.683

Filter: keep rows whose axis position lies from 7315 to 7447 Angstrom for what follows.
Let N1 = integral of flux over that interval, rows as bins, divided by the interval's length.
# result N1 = 2.63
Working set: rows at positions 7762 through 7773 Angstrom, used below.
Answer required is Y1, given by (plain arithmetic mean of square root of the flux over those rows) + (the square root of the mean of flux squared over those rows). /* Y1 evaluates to 4.35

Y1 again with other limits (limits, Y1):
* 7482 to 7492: 4.41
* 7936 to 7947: 4.35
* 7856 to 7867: 4.31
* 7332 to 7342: 4.22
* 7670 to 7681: 4.17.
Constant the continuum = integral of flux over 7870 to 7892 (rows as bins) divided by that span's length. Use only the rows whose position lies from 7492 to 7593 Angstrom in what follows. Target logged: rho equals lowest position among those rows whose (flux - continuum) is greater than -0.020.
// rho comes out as 7493.78 Angstrom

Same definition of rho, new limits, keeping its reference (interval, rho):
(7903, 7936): 7930.51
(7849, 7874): 7850.57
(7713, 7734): 7714.38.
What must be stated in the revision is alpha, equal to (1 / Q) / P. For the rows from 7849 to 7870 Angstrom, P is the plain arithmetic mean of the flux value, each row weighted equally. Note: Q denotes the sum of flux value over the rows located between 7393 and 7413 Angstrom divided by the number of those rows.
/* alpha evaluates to 0.144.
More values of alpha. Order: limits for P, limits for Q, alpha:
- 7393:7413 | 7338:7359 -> 0.146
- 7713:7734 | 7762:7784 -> 0.140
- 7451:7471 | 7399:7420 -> 0.150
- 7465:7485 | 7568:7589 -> 0.139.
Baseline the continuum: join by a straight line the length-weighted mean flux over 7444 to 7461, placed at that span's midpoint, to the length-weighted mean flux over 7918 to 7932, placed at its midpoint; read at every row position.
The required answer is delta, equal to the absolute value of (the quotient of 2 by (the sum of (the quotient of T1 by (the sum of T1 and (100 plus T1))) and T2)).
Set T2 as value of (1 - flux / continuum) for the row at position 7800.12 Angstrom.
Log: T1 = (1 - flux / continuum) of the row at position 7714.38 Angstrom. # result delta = 32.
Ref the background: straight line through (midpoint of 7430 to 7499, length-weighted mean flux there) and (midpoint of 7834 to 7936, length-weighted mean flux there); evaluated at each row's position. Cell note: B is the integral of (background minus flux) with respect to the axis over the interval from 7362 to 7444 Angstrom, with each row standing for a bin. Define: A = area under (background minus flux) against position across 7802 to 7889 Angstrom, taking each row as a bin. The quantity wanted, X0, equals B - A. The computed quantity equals 8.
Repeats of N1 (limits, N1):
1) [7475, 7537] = 2.79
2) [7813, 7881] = 2.64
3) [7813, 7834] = 2.65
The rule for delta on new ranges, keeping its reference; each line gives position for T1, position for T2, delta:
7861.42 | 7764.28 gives 27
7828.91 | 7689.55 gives 81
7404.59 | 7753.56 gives 51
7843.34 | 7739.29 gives 41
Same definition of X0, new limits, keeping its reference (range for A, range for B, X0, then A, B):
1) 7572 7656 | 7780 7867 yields -10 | 6.9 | -3.4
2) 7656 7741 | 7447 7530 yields -9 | 3.7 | -5.4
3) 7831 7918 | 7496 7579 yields -4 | 0.3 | -3.8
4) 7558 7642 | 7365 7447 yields 0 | 5.7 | 5.2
